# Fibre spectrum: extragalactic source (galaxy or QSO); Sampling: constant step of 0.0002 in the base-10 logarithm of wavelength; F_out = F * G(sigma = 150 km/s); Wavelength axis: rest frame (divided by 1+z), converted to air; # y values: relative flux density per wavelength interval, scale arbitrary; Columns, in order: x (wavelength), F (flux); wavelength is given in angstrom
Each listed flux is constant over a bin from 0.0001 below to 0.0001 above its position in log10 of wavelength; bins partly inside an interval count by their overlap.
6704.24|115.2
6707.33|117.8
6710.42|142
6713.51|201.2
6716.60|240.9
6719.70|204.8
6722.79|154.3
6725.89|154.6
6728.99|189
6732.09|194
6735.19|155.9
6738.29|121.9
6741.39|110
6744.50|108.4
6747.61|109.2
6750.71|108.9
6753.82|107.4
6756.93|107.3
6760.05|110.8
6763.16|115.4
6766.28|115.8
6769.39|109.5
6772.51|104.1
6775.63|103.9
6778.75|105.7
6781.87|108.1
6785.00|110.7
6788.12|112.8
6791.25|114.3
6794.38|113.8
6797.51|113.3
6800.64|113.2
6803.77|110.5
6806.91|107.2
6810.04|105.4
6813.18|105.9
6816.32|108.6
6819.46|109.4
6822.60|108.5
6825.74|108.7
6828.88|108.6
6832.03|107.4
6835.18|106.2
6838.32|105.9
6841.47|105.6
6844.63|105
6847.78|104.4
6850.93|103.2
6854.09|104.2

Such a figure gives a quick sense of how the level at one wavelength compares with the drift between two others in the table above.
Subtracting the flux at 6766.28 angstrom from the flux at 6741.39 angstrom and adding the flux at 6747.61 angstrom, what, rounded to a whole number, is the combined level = 103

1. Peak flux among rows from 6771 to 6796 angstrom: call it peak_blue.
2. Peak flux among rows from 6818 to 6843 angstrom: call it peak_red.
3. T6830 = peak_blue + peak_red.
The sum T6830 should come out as 224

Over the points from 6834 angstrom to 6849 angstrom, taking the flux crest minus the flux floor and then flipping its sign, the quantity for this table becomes -2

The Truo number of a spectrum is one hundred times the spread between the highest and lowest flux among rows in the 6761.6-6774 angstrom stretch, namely 1170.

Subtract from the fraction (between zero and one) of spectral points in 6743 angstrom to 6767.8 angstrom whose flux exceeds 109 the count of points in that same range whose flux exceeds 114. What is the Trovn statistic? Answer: -1.5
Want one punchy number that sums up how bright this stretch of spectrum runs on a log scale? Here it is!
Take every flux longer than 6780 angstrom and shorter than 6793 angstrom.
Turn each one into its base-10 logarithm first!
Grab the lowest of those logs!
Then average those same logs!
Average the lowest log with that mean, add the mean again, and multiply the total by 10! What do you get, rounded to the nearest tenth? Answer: 40.9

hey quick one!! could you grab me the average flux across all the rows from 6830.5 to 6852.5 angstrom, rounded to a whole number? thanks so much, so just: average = 105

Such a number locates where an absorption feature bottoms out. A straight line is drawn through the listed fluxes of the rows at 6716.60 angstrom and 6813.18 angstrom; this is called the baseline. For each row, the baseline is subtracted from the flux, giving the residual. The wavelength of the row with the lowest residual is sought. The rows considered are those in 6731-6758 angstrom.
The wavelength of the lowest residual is 6741.39 angstrom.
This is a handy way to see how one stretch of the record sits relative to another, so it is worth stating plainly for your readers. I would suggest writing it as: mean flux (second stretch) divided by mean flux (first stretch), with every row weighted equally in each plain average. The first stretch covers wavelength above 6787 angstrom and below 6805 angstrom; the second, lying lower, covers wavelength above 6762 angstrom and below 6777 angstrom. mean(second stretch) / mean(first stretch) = 0.97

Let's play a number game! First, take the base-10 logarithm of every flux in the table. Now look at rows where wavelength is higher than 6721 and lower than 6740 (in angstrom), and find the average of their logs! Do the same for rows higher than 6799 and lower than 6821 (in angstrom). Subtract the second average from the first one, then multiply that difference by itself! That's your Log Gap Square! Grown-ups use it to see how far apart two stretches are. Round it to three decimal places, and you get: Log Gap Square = 0.028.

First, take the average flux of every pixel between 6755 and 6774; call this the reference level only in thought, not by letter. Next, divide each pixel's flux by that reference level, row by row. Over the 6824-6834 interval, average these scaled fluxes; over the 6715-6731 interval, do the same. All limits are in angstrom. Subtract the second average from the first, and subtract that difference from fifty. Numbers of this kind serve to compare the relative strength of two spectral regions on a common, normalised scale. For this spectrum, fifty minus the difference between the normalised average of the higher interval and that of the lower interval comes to 50.73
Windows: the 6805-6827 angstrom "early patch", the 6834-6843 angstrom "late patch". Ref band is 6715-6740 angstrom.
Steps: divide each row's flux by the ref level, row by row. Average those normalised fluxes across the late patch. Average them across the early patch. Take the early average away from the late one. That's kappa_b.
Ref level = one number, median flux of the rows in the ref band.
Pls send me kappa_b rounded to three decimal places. -0.010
